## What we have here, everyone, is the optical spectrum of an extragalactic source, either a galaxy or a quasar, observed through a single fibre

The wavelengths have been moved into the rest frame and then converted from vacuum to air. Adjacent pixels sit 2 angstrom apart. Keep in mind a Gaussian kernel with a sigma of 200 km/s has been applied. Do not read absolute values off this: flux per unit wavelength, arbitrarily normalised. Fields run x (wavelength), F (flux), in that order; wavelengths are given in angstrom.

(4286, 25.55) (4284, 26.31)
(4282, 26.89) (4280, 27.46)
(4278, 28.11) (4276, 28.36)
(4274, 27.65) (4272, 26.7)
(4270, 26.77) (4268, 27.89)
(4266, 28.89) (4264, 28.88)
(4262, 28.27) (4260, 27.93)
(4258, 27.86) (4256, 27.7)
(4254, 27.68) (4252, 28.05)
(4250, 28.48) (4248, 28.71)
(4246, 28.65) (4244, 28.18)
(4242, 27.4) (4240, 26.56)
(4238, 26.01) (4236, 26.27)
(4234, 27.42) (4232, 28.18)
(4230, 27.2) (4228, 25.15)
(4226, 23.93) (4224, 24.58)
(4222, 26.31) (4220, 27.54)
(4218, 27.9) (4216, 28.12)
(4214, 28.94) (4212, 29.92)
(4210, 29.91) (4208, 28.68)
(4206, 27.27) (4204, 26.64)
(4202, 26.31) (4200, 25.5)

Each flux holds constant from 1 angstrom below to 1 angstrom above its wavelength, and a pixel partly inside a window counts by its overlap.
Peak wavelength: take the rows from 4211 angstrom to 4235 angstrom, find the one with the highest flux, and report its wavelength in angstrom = 4212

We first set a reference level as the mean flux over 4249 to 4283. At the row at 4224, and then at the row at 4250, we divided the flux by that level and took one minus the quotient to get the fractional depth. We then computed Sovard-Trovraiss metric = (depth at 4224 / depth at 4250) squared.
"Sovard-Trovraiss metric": 28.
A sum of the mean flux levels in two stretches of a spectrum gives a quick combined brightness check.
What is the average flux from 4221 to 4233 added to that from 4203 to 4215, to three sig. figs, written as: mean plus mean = 54.5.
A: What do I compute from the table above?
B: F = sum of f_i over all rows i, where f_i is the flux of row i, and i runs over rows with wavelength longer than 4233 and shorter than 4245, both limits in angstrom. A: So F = 162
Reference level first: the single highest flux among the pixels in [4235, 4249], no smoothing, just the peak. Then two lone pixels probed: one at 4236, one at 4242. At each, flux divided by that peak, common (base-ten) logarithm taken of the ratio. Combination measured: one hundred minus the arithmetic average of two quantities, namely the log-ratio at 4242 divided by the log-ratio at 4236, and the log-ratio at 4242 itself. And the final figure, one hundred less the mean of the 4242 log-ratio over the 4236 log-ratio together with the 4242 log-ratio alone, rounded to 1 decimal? 99.7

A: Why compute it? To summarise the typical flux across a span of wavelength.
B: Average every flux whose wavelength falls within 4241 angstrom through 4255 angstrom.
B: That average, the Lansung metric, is 28.2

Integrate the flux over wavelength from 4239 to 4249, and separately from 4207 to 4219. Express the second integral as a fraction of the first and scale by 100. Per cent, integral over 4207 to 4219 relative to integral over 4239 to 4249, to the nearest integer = 124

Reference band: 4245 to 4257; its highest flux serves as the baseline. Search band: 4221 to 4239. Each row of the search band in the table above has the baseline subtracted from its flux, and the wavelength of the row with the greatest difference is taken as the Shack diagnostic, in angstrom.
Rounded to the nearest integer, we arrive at 4232 angstrom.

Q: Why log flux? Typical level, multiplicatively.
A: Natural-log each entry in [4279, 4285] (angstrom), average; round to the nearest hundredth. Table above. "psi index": 3.29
